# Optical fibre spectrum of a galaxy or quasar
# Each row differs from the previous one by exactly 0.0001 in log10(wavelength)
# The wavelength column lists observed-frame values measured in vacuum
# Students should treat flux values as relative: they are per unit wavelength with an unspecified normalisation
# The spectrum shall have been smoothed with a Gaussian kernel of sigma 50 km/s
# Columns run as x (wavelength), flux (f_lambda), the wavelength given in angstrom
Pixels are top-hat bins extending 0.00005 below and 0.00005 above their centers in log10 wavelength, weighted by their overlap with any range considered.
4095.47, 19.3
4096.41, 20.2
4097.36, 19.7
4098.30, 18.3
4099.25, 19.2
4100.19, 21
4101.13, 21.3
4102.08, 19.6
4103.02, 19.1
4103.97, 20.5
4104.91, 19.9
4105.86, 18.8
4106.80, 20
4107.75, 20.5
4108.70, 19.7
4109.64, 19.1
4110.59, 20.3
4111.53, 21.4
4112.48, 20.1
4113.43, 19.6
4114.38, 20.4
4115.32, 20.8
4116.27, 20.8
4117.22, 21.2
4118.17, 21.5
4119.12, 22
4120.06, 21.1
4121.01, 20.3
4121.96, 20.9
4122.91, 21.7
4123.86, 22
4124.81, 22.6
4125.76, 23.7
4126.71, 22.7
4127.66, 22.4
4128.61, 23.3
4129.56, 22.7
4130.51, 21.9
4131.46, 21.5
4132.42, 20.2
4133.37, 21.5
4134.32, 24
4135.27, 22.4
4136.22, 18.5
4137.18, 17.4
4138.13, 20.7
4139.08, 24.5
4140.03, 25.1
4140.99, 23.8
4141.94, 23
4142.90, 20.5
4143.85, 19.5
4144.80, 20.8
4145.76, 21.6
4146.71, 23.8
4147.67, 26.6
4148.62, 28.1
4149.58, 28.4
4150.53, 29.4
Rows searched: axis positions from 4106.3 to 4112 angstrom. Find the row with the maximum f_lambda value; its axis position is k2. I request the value 4111.53 angstrom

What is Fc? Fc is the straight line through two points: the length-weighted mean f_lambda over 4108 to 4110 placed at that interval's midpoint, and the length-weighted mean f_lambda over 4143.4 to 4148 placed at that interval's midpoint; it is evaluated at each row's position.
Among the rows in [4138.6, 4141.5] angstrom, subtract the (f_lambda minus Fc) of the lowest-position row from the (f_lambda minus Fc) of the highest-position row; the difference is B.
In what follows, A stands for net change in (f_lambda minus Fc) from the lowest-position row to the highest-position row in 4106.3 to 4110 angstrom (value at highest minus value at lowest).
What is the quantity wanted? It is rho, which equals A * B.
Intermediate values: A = -1.1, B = -0.8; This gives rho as 0.9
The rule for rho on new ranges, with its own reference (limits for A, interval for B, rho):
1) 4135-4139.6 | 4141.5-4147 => 0.8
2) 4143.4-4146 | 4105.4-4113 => 1.6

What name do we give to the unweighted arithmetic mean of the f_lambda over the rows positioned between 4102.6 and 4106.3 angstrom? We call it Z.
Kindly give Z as 19.6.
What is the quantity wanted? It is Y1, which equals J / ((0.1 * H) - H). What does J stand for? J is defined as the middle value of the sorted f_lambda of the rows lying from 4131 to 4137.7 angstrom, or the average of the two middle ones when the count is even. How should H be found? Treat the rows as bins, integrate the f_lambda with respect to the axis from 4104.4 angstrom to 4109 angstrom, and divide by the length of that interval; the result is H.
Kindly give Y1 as -1.21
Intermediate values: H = 19.8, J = 21.5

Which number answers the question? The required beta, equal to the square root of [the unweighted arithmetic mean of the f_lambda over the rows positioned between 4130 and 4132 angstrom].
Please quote 4.66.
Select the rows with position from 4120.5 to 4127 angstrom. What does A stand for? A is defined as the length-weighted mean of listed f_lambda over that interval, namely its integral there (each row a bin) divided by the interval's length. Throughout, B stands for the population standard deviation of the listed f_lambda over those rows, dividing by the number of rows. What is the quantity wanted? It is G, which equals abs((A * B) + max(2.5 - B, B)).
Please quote 25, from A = 21.9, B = 1.1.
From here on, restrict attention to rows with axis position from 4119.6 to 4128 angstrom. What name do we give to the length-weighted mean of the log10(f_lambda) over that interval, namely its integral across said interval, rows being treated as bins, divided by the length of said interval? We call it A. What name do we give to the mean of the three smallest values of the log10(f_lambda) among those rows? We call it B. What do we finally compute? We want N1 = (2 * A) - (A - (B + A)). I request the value 4.00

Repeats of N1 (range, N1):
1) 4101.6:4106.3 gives 3.86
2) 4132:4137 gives 3.95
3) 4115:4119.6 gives 3.98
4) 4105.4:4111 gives 3.87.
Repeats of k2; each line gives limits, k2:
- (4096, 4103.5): 4101.13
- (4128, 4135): 4134.32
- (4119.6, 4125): 4124.81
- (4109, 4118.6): 4118.17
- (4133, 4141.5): 4140.03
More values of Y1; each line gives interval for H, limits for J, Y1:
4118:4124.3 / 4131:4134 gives -1.12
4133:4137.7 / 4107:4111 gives -1.07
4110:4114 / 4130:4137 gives -1.18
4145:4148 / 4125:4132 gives -1.07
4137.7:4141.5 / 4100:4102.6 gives -0.99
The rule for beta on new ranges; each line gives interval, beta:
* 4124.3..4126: 4.81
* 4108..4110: 4.40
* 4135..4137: 4.52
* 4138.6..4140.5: 4.98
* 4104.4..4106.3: 4.40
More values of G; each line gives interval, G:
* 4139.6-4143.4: 40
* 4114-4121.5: 13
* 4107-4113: 16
